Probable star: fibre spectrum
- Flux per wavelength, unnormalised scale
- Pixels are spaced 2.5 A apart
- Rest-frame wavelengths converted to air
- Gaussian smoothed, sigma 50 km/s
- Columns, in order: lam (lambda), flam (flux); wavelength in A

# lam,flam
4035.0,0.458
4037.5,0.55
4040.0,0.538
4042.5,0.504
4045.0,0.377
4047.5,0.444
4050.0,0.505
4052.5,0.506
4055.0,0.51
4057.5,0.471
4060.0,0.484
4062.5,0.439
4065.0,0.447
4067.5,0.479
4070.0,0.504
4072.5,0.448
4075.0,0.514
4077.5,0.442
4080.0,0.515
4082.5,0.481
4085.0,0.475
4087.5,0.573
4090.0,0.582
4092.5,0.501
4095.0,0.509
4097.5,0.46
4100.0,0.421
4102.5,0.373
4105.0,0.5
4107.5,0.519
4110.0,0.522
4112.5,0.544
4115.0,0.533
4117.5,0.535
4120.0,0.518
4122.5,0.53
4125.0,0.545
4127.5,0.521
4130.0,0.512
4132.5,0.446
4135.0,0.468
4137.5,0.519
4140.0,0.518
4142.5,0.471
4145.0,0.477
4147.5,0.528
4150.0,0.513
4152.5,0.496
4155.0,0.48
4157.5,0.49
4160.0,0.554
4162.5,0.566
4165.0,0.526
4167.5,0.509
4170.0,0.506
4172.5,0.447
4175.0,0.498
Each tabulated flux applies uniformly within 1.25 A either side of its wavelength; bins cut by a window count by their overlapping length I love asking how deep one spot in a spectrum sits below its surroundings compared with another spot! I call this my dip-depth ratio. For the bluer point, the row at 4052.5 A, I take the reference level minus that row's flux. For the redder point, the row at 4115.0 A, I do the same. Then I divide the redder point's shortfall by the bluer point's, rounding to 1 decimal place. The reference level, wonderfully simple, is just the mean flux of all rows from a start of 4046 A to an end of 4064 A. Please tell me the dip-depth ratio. 2.0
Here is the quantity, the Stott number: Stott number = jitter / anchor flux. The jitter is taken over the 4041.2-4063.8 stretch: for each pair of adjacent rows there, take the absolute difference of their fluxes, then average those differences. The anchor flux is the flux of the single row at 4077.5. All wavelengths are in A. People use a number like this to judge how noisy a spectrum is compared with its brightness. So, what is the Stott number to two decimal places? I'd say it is 0.10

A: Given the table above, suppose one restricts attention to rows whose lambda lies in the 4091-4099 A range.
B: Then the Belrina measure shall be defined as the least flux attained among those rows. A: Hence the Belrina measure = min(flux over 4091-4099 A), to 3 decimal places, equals 0.460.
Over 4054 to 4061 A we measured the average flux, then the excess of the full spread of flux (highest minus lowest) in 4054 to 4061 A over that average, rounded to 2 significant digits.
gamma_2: -0.45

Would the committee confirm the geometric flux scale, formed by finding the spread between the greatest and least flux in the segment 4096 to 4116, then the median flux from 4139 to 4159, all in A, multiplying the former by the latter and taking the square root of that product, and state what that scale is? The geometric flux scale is 0.29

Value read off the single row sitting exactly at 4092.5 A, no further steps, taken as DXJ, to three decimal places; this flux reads 0.501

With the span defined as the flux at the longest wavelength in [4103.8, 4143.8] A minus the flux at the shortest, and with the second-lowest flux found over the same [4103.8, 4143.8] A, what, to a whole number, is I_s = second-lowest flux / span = -16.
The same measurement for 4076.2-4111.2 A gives 5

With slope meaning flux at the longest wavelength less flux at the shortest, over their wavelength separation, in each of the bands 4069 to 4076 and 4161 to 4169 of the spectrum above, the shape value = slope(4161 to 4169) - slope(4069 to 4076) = -0.013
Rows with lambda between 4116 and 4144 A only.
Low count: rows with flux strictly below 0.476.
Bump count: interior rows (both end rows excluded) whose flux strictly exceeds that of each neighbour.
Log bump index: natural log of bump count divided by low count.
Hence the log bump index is -0.41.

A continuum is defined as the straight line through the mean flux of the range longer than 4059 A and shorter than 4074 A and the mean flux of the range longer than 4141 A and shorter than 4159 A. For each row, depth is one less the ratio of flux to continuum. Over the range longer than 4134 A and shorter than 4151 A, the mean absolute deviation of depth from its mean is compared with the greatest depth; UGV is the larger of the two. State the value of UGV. 0.046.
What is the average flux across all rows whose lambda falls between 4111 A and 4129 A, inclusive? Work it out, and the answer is 0.532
